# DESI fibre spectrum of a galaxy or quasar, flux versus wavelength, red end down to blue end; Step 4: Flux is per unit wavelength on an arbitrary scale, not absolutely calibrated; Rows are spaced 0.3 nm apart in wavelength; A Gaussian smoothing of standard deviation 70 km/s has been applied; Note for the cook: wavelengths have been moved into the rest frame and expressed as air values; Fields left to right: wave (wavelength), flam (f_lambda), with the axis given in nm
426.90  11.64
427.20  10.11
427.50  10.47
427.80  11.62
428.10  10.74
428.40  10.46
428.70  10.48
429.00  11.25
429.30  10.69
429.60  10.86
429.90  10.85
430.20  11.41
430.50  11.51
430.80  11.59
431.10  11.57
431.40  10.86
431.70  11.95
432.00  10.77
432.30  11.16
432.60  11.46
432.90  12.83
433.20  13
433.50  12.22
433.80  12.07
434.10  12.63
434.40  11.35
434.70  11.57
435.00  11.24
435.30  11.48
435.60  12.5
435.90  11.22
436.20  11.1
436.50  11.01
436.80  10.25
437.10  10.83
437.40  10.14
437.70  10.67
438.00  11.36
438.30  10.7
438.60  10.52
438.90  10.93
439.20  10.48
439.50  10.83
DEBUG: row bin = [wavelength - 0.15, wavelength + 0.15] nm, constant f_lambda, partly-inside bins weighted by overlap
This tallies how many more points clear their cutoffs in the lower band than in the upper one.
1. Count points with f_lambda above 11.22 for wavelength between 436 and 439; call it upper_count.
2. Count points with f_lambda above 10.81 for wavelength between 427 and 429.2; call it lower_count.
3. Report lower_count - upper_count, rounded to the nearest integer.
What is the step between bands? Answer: 1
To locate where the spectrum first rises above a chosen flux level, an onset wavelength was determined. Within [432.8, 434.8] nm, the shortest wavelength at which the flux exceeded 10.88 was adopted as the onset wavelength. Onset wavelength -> 432.90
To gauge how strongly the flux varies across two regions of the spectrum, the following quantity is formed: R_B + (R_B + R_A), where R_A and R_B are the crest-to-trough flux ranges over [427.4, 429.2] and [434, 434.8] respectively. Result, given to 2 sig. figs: 3.7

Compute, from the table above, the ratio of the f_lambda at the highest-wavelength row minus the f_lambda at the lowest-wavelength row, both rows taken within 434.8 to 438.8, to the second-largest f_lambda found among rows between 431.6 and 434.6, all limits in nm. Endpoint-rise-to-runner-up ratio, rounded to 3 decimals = -0.056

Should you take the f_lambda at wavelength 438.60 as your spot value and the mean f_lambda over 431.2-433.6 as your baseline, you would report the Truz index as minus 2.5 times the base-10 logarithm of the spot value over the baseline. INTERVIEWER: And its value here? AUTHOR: 0.12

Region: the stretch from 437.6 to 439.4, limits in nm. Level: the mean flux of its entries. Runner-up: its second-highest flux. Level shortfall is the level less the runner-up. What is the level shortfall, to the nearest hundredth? -0.15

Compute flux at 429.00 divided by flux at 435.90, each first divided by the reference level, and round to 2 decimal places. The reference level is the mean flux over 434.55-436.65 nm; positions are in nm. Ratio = 1.00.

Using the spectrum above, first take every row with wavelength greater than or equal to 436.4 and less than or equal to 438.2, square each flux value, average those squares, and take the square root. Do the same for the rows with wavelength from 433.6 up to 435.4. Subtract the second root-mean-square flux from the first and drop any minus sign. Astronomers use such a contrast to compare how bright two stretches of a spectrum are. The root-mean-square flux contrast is 1.0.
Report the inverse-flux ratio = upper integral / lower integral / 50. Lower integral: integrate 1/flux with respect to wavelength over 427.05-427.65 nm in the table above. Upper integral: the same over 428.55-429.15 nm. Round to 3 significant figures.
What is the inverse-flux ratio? 0.0190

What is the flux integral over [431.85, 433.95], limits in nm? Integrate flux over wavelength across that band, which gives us 25.1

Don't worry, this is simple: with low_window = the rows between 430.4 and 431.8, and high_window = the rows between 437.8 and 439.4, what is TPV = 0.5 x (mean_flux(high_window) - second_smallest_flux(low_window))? -0.4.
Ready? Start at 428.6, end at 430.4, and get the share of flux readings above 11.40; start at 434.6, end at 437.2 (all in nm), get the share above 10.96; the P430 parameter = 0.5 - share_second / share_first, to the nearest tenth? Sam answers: -4.2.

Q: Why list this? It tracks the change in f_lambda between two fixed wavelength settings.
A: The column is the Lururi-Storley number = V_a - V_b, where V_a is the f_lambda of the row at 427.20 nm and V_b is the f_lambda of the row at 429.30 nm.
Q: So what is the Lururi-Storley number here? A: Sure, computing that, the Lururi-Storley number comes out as -0.58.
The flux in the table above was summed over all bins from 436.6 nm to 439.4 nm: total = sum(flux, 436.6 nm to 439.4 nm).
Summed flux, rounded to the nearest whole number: 96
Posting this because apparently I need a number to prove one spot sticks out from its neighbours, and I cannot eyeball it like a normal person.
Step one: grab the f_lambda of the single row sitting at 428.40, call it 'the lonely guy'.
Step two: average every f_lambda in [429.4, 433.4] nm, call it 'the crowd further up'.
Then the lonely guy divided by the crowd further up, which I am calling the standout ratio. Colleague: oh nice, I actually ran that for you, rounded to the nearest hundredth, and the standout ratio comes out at 0.91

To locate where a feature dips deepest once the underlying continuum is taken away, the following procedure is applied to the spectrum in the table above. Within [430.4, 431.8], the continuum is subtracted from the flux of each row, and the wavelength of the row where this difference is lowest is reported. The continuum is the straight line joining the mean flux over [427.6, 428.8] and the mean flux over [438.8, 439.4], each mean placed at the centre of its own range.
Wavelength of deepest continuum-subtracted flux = 431.40 nm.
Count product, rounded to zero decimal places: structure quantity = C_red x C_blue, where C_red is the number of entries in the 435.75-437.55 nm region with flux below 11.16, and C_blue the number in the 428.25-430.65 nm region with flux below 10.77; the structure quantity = 15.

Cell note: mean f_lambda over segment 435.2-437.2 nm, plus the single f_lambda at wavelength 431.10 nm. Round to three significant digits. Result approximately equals 22.8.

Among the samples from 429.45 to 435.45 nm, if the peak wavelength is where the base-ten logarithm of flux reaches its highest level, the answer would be 433.20 nm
